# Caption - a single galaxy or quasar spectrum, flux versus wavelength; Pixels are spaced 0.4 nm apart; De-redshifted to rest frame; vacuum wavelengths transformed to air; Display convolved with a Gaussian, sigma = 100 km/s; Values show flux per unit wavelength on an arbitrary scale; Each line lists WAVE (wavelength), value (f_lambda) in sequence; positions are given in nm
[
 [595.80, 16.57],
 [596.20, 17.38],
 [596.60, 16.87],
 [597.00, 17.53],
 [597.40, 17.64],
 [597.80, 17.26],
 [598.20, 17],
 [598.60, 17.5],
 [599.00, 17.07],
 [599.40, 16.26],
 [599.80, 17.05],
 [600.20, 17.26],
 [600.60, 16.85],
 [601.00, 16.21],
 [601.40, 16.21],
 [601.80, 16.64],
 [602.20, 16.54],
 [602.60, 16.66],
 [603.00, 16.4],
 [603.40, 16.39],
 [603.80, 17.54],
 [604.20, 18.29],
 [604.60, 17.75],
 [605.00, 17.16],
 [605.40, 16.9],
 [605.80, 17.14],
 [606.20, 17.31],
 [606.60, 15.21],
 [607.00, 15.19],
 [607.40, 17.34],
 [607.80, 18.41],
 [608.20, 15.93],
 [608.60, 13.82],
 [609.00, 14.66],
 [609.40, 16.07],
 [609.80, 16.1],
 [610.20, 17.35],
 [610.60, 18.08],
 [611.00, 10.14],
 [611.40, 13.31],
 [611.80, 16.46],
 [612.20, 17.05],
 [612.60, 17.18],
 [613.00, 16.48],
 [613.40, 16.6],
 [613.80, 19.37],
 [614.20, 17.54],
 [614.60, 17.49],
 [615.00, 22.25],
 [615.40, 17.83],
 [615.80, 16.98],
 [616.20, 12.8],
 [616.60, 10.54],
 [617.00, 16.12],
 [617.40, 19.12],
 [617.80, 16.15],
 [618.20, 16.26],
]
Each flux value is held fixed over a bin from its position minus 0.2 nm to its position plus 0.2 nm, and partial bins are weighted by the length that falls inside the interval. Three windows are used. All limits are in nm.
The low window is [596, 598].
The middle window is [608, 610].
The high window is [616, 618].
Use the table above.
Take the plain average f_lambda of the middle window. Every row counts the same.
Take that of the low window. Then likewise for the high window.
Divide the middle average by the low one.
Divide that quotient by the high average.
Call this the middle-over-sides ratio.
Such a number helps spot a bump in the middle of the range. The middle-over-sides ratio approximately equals 0.059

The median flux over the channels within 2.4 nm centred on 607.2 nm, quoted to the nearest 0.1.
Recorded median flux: 16.6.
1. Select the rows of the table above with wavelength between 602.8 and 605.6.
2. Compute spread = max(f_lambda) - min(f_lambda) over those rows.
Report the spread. 1.9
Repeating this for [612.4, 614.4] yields 2.9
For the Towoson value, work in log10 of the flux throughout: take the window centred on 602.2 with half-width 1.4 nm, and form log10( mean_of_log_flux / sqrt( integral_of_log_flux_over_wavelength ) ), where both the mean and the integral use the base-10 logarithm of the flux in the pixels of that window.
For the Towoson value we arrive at -0.181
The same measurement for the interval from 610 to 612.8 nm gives -0.186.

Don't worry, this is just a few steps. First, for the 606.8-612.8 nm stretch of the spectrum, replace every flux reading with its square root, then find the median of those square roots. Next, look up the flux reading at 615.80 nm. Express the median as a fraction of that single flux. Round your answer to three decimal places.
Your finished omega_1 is 0.236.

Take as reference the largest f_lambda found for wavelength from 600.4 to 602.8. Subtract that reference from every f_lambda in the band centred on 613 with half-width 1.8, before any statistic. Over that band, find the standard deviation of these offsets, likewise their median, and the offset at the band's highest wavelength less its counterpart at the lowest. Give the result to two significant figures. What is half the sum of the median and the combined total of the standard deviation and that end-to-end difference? 2.9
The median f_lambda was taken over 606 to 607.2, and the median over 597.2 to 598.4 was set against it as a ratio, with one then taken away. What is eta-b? 0.13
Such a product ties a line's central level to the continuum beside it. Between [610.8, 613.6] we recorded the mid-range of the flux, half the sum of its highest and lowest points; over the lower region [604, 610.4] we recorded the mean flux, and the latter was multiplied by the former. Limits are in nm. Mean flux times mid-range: 226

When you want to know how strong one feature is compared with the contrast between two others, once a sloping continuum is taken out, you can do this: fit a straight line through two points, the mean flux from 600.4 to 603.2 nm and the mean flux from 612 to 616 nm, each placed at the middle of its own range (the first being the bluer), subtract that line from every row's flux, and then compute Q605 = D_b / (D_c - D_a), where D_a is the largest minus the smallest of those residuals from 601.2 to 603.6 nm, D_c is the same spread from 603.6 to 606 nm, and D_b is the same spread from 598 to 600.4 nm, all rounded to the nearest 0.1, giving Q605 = 1.2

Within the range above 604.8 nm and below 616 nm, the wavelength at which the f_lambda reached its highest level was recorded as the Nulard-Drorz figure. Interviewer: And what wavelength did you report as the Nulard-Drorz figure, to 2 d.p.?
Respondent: 615.00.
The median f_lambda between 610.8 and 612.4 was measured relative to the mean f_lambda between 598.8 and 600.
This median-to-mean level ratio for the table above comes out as 0.89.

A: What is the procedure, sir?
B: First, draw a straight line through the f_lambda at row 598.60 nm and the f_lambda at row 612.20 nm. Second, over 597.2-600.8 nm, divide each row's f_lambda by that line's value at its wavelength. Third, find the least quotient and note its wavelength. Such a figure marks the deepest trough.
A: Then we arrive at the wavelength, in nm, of 599.40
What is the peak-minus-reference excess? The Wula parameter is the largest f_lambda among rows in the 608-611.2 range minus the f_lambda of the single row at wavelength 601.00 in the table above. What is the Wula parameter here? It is 1.9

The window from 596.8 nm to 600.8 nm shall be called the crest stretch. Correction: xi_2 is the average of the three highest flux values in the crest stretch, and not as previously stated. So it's 17.6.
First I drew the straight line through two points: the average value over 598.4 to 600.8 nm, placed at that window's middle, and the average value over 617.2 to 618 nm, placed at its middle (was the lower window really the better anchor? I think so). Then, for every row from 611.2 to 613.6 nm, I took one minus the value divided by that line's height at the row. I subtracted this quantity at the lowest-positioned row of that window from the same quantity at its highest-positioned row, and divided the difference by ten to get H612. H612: -0.019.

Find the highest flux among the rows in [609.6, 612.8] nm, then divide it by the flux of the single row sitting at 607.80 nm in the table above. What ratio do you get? 0.982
